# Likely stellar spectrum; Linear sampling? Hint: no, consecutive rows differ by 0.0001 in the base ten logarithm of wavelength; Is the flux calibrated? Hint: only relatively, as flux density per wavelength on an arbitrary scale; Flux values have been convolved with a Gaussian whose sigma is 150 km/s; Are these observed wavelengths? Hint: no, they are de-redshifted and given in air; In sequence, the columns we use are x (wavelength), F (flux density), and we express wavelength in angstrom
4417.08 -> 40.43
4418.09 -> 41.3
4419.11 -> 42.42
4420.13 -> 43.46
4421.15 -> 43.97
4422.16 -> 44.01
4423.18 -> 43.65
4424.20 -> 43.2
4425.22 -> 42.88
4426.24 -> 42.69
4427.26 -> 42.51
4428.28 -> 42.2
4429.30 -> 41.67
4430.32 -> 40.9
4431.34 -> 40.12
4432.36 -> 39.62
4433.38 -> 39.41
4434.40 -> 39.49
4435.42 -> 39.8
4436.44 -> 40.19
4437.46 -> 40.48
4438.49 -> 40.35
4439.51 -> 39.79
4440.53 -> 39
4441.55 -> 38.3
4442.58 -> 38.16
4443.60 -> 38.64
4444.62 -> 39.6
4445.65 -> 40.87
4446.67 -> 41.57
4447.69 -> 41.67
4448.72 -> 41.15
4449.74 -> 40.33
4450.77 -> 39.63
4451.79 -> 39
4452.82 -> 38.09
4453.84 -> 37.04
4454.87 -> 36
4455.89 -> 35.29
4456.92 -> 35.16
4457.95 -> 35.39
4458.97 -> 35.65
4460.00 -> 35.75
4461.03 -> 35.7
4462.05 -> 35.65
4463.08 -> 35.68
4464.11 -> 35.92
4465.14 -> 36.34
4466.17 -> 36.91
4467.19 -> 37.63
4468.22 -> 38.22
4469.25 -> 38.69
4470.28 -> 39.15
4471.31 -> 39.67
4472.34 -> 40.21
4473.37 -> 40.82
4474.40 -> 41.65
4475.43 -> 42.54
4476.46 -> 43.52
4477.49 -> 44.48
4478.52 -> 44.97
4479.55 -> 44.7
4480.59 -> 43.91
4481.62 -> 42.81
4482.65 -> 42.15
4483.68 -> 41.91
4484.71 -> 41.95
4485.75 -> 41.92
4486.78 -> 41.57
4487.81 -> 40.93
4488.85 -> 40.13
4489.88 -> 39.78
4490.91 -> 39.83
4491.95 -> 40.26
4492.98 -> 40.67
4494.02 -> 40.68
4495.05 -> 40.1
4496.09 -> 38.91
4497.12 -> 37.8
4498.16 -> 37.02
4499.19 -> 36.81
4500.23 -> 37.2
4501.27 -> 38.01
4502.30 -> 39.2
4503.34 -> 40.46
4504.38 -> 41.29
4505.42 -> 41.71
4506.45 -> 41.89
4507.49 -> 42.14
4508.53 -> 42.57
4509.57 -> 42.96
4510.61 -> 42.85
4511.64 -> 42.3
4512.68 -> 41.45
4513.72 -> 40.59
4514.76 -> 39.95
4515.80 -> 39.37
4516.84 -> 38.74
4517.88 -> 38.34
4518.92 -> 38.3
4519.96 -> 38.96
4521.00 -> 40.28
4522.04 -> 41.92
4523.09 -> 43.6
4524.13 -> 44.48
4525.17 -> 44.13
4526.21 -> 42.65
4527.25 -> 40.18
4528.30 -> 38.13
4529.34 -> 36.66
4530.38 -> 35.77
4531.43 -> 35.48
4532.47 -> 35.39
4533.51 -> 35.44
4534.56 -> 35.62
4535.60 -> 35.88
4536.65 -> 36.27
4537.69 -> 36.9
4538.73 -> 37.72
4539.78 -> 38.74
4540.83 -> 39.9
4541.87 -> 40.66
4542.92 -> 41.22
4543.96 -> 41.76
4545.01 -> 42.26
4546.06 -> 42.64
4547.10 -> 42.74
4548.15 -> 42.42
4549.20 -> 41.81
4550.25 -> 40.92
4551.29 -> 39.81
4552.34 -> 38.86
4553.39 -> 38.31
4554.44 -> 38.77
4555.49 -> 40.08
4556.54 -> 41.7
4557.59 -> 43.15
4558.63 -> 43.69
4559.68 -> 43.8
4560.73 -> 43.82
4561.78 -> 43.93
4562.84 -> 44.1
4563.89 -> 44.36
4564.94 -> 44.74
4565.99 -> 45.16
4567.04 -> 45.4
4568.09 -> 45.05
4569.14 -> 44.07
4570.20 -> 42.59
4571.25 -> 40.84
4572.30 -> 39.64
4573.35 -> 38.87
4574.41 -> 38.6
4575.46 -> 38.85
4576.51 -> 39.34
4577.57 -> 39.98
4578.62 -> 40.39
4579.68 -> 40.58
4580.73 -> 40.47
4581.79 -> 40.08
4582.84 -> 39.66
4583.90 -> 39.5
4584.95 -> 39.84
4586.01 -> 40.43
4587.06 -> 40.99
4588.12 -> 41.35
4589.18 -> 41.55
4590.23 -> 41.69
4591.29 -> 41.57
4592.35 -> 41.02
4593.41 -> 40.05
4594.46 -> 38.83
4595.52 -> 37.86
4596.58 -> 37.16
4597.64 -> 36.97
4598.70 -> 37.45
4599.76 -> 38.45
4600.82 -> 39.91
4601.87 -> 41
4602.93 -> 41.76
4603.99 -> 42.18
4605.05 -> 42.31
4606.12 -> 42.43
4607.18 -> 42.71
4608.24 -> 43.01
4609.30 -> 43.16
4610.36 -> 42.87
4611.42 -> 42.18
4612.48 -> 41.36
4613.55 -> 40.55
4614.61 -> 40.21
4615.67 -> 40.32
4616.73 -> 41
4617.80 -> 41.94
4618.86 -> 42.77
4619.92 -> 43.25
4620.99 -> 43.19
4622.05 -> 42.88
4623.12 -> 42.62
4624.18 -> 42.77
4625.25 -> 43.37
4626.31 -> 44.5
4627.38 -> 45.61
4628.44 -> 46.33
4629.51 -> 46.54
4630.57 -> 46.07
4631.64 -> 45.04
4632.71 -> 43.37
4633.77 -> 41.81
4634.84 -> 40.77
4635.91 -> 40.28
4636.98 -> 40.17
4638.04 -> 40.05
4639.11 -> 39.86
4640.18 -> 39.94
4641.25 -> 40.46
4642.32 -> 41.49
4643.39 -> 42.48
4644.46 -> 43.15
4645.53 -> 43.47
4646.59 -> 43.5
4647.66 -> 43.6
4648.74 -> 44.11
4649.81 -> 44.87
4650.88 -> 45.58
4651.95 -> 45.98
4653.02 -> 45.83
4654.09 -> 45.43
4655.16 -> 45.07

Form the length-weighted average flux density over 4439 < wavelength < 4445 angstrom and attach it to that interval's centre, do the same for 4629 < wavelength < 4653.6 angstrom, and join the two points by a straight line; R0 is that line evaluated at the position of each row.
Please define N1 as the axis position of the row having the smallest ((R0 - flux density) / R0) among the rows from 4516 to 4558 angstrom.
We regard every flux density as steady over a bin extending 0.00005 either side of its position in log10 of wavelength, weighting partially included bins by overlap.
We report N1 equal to 4524.13 angstrom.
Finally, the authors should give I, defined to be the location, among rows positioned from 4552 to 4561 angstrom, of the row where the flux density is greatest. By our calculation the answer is 4560.73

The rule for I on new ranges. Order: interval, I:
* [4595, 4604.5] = 4603.99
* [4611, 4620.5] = 4619.92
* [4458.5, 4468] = 4467.19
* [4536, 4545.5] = 4545.01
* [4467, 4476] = 4475.43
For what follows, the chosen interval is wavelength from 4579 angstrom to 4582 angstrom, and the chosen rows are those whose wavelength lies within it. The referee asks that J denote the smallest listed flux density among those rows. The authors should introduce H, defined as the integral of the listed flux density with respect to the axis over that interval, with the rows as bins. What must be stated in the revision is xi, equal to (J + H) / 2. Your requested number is 81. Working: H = 121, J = 40.08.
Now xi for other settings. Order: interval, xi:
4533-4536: 71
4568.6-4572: 92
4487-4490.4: 89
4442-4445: 77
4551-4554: 77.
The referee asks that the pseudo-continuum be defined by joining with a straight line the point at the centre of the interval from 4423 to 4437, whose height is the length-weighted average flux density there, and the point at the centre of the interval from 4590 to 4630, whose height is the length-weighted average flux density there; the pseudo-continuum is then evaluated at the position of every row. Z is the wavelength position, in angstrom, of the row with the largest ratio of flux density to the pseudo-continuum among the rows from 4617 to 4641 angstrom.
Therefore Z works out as 4629.51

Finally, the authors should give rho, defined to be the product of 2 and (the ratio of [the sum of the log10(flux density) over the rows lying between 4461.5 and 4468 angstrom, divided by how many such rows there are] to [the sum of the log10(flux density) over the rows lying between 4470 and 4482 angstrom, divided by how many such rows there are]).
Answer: 1.92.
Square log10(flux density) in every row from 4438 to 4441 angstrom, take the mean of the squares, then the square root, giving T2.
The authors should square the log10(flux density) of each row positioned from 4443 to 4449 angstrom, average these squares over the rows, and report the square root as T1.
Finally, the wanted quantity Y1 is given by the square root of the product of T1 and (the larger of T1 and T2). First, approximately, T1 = 1.61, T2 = 1.599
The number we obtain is 1.61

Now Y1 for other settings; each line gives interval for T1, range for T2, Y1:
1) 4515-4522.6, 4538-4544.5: 1.60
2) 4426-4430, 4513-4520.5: 1.63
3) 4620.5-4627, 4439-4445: 1.64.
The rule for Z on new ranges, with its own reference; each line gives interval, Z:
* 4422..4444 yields 4422.16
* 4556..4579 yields 4567.04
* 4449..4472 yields 4449.74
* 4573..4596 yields 4590.23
